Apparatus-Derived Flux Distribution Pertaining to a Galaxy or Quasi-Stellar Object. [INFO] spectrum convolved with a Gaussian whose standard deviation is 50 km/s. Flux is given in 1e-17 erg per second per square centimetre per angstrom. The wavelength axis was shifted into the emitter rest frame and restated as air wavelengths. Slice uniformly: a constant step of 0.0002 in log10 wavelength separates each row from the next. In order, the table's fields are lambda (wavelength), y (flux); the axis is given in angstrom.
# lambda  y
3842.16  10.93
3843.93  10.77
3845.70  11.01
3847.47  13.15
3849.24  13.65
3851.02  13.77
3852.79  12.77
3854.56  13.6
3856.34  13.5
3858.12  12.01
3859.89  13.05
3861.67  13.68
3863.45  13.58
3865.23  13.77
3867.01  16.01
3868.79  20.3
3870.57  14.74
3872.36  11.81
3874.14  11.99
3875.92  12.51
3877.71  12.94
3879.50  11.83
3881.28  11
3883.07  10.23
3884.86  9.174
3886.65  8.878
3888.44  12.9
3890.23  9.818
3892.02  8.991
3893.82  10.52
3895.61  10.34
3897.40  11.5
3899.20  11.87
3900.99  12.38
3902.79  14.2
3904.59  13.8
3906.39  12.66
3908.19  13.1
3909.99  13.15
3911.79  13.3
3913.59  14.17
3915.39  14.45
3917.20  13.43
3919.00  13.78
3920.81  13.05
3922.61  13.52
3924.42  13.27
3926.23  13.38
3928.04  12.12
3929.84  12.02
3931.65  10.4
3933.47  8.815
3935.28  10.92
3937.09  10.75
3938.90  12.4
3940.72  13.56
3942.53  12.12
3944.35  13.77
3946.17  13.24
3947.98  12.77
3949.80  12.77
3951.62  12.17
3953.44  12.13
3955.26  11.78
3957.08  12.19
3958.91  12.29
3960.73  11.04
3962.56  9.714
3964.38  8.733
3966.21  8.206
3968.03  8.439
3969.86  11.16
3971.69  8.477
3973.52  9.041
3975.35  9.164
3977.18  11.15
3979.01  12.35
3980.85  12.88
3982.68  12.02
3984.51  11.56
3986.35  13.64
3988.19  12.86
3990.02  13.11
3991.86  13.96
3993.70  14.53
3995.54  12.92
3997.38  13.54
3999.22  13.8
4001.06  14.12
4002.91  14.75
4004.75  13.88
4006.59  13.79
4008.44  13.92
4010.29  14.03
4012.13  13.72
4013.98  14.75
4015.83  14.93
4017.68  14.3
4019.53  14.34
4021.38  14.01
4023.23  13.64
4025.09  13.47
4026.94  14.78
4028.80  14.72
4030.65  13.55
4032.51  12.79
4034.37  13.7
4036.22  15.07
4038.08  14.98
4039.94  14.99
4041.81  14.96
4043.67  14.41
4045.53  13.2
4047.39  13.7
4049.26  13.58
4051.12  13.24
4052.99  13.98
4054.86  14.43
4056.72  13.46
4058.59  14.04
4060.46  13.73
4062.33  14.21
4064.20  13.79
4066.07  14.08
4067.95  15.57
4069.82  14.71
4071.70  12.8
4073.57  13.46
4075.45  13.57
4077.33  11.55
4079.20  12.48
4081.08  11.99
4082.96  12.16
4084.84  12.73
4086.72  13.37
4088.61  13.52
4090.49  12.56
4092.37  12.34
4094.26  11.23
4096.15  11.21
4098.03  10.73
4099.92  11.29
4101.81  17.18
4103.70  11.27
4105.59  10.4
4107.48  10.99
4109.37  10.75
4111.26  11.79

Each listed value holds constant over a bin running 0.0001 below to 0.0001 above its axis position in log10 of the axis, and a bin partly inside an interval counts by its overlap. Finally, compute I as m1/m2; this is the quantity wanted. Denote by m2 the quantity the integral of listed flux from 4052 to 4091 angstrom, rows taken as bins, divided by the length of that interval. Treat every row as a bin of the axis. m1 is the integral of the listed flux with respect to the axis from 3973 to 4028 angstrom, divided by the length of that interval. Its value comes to 0.99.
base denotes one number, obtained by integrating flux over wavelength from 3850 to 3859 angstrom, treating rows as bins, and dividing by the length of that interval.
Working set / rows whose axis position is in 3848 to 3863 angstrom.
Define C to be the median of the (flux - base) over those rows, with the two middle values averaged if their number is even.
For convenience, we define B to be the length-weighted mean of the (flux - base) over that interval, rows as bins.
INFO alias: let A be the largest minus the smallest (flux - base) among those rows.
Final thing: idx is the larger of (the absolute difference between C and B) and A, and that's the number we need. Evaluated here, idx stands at 2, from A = 1.8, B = 0.1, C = 0.42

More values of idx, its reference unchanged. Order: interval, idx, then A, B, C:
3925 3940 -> 5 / 4.6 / -1.7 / -1.66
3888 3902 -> 4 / 3.9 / -2.1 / -2.12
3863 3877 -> 8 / 8.5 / 1.2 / 0.55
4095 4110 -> 7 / 6.8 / -1.4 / -2.03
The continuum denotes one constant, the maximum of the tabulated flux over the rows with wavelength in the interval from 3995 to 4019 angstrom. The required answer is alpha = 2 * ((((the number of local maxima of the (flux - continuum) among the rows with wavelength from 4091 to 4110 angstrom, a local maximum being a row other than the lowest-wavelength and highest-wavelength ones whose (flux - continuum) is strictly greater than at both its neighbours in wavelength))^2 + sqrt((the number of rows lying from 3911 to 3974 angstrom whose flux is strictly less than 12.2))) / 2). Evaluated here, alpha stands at 8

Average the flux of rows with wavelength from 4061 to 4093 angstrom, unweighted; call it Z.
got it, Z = 13.2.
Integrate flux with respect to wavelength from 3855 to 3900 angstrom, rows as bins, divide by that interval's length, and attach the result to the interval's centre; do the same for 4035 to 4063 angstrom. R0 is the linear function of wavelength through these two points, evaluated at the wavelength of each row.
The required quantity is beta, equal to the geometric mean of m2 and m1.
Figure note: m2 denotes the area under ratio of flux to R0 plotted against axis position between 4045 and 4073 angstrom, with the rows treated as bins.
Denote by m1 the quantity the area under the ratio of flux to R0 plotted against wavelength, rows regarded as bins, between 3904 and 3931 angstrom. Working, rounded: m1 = 28.1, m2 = 27.4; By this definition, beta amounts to 27.7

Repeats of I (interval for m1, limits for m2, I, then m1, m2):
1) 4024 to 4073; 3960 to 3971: 1.48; 14.1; 9.5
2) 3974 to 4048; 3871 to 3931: 1.12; 13.6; 12.2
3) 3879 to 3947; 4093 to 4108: 1.02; 12.1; 11.8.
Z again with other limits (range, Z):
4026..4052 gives 14.1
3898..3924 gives 13.3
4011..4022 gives 14.3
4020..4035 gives 13.8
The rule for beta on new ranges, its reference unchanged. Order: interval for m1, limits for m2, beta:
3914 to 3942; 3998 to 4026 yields 27.9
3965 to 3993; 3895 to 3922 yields 25.6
